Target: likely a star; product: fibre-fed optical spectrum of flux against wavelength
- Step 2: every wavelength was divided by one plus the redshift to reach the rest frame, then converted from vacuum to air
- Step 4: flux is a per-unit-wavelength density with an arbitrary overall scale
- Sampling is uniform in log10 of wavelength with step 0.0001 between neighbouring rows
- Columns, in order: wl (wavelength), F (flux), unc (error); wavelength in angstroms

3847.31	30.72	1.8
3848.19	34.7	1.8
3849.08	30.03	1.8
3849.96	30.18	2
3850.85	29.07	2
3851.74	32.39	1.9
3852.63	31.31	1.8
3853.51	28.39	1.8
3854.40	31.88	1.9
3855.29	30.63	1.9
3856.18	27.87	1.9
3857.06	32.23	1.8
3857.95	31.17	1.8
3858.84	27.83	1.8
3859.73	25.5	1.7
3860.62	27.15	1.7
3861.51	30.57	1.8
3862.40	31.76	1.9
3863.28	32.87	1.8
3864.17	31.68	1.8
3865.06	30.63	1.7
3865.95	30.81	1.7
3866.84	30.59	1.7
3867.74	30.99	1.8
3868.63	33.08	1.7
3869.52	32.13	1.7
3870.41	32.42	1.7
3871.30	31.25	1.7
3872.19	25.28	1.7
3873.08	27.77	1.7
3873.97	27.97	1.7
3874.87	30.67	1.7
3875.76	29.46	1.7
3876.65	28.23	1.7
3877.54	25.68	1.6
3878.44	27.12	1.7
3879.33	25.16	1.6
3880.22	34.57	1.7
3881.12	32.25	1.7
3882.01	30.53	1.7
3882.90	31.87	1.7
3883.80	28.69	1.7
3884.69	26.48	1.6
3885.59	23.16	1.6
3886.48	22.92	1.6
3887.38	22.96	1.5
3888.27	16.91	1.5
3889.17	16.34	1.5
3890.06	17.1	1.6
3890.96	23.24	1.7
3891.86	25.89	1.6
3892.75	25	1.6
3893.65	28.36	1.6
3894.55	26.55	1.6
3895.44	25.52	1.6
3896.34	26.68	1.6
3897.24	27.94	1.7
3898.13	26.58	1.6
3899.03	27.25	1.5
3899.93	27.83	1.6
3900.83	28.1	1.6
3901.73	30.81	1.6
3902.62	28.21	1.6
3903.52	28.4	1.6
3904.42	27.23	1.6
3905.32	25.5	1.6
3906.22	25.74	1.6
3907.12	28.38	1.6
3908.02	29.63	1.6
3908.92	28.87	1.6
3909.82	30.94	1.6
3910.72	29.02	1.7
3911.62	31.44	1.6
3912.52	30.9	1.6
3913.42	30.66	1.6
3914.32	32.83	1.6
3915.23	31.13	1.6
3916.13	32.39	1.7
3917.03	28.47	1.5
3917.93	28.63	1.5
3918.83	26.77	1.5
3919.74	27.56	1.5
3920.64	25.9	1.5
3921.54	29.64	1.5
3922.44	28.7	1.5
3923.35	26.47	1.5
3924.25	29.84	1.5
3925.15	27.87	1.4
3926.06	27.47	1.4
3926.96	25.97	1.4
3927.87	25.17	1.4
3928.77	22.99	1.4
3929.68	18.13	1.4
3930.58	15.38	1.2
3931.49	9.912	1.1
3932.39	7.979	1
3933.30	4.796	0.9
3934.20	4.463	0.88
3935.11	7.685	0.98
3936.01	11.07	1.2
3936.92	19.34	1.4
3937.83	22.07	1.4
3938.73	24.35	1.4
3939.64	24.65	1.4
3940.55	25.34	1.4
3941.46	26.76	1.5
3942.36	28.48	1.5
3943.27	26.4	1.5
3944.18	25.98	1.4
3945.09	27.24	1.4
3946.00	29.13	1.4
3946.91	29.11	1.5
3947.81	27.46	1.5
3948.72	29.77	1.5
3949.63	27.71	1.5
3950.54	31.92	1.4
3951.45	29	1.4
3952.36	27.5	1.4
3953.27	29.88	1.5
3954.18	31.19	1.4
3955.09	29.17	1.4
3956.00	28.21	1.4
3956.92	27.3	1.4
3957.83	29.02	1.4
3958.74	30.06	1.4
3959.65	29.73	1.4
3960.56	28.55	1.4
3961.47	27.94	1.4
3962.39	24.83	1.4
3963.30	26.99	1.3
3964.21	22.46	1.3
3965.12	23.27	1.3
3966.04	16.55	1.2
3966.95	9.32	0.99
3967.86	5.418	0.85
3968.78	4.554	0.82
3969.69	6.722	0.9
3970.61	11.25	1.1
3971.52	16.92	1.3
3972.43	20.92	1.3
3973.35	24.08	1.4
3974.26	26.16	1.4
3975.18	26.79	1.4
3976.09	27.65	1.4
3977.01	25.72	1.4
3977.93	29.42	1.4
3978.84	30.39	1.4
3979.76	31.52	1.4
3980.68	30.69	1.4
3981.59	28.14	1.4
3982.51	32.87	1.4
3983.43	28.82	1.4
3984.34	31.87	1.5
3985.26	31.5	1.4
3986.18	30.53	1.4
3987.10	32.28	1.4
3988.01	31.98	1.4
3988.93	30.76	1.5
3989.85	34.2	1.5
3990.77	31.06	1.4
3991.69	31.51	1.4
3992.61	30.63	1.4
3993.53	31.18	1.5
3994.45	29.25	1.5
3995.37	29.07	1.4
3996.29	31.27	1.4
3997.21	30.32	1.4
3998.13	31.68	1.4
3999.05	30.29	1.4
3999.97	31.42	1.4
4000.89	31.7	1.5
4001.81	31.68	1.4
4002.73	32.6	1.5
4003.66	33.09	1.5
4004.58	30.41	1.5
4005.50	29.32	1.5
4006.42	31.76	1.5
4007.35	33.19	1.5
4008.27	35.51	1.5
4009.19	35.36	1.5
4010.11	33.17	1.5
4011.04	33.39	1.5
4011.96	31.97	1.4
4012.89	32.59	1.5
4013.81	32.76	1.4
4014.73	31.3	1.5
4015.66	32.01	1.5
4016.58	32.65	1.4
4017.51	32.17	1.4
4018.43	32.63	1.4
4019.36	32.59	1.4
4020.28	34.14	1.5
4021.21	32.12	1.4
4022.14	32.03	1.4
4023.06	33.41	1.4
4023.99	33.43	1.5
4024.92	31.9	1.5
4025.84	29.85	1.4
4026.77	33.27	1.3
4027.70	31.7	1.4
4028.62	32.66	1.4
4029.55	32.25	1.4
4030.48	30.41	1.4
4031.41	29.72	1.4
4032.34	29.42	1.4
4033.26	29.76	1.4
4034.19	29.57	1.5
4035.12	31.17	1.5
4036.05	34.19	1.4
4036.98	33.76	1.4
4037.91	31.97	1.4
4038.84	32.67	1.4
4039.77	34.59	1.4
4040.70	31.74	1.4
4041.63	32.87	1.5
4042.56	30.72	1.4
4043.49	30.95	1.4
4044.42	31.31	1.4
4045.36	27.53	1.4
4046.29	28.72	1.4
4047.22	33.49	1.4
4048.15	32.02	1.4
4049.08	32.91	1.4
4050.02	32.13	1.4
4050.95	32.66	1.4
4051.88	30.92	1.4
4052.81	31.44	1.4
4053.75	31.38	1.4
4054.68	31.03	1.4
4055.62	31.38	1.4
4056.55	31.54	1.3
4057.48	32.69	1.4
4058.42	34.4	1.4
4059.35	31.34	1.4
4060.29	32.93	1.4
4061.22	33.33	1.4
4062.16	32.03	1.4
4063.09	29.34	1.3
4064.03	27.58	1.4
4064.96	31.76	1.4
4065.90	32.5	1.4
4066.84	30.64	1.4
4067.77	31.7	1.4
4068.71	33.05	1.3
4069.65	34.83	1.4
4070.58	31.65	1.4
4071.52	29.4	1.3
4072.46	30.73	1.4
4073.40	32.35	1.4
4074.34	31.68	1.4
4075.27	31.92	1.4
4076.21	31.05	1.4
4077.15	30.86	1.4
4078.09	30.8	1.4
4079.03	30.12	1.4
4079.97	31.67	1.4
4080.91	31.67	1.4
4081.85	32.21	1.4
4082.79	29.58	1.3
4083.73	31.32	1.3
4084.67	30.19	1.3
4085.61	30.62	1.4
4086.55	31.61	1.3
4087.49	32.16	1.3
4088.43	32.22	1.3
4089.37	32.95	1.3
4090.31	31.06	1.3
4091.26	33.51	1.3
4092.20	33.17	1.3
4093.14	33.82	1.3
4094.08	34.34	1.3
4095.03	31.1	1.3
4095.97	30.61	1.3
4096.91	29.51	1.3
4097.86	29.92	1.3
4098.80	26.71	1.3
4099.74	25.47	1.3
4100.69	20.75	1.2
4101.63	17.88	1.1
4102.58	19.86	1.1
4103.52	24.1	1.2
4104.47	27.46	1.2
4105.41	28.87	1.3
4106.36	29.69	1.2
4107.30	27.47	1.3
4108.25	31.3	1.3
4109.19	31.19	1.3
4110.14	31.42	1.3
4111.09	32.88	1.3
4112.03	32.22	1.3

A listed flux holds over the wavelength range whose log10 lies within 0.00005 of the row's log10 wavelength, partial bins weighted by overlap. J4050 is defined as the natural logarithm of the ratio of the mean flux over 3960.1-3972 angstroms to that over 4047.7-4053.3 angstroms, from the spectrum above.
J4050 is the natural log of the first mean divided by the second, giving -0.6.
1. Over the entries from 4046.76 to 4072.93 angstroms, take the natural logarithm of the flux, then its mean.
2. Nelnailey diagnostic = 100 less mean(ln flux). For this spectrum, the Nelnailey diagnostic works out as 96.5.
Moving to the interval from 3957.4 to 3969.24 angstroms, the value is 97.1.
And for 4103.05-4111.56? 96.6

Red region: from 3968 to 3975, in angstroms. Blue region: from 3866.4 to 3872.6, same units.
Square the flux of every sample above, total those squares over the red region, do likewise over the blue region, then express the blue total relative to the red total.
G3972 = 3.1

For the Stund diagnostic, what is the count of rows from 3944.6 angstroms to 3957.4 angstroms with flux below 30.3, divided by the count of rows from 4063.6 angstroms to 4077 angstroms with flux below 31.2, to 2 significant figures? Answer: 2.4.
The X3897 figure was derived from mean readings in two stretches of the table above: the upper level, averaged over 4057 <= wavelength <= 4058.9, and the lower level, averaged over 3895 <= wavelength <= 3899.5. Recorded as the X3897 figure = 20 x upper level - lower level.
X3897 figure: 644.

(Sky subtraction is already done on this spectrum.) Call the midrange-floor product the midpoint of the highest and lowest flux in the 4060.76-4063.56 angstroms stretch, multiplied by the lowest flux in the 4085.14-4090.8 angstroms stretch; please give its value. 959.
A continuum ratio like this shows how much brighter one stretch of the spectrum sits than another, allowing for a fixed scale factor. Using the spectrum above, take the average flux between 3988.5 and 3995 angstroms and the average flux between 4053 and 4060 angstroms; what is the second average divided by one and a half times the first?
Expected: 0.68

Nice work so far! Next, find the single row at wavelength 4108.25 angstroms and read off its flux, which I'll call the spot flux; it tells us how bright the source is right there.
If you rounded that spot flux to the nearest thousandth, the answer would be 31.300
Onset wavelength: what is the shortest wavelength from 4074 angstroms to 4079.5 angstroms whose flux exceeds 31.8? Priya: 4075.27 angstroms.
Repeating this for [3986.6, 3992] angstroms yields 3987.10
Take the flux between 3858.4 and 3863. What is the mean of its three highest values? 30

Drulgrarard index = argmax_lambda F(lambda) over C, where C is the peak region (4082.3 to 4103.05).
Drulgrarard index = 4094.08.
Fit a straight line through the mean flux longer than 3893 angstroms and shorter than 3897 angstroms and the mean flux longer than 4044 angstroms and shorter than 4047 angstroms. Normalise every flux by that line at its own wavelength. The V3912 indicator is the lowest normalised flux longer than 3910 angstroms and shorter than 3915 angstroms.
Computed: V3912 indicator 1.07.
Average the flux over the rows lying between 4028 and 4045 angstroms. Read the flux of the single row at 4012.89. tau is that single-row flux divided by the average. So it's 1.03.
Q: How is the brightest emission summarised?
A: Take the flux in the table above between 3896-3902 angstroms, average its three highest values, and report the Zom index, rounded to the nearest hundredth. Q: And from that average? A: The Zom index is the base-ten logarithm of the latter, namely 1.46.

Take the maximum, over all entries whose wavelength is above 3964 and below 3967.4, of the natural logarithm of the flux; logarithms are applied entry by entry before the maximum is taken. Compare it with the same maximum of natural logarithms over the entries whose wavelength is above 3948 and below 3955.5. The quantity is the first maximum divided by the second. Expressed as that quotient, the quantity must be 0.91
